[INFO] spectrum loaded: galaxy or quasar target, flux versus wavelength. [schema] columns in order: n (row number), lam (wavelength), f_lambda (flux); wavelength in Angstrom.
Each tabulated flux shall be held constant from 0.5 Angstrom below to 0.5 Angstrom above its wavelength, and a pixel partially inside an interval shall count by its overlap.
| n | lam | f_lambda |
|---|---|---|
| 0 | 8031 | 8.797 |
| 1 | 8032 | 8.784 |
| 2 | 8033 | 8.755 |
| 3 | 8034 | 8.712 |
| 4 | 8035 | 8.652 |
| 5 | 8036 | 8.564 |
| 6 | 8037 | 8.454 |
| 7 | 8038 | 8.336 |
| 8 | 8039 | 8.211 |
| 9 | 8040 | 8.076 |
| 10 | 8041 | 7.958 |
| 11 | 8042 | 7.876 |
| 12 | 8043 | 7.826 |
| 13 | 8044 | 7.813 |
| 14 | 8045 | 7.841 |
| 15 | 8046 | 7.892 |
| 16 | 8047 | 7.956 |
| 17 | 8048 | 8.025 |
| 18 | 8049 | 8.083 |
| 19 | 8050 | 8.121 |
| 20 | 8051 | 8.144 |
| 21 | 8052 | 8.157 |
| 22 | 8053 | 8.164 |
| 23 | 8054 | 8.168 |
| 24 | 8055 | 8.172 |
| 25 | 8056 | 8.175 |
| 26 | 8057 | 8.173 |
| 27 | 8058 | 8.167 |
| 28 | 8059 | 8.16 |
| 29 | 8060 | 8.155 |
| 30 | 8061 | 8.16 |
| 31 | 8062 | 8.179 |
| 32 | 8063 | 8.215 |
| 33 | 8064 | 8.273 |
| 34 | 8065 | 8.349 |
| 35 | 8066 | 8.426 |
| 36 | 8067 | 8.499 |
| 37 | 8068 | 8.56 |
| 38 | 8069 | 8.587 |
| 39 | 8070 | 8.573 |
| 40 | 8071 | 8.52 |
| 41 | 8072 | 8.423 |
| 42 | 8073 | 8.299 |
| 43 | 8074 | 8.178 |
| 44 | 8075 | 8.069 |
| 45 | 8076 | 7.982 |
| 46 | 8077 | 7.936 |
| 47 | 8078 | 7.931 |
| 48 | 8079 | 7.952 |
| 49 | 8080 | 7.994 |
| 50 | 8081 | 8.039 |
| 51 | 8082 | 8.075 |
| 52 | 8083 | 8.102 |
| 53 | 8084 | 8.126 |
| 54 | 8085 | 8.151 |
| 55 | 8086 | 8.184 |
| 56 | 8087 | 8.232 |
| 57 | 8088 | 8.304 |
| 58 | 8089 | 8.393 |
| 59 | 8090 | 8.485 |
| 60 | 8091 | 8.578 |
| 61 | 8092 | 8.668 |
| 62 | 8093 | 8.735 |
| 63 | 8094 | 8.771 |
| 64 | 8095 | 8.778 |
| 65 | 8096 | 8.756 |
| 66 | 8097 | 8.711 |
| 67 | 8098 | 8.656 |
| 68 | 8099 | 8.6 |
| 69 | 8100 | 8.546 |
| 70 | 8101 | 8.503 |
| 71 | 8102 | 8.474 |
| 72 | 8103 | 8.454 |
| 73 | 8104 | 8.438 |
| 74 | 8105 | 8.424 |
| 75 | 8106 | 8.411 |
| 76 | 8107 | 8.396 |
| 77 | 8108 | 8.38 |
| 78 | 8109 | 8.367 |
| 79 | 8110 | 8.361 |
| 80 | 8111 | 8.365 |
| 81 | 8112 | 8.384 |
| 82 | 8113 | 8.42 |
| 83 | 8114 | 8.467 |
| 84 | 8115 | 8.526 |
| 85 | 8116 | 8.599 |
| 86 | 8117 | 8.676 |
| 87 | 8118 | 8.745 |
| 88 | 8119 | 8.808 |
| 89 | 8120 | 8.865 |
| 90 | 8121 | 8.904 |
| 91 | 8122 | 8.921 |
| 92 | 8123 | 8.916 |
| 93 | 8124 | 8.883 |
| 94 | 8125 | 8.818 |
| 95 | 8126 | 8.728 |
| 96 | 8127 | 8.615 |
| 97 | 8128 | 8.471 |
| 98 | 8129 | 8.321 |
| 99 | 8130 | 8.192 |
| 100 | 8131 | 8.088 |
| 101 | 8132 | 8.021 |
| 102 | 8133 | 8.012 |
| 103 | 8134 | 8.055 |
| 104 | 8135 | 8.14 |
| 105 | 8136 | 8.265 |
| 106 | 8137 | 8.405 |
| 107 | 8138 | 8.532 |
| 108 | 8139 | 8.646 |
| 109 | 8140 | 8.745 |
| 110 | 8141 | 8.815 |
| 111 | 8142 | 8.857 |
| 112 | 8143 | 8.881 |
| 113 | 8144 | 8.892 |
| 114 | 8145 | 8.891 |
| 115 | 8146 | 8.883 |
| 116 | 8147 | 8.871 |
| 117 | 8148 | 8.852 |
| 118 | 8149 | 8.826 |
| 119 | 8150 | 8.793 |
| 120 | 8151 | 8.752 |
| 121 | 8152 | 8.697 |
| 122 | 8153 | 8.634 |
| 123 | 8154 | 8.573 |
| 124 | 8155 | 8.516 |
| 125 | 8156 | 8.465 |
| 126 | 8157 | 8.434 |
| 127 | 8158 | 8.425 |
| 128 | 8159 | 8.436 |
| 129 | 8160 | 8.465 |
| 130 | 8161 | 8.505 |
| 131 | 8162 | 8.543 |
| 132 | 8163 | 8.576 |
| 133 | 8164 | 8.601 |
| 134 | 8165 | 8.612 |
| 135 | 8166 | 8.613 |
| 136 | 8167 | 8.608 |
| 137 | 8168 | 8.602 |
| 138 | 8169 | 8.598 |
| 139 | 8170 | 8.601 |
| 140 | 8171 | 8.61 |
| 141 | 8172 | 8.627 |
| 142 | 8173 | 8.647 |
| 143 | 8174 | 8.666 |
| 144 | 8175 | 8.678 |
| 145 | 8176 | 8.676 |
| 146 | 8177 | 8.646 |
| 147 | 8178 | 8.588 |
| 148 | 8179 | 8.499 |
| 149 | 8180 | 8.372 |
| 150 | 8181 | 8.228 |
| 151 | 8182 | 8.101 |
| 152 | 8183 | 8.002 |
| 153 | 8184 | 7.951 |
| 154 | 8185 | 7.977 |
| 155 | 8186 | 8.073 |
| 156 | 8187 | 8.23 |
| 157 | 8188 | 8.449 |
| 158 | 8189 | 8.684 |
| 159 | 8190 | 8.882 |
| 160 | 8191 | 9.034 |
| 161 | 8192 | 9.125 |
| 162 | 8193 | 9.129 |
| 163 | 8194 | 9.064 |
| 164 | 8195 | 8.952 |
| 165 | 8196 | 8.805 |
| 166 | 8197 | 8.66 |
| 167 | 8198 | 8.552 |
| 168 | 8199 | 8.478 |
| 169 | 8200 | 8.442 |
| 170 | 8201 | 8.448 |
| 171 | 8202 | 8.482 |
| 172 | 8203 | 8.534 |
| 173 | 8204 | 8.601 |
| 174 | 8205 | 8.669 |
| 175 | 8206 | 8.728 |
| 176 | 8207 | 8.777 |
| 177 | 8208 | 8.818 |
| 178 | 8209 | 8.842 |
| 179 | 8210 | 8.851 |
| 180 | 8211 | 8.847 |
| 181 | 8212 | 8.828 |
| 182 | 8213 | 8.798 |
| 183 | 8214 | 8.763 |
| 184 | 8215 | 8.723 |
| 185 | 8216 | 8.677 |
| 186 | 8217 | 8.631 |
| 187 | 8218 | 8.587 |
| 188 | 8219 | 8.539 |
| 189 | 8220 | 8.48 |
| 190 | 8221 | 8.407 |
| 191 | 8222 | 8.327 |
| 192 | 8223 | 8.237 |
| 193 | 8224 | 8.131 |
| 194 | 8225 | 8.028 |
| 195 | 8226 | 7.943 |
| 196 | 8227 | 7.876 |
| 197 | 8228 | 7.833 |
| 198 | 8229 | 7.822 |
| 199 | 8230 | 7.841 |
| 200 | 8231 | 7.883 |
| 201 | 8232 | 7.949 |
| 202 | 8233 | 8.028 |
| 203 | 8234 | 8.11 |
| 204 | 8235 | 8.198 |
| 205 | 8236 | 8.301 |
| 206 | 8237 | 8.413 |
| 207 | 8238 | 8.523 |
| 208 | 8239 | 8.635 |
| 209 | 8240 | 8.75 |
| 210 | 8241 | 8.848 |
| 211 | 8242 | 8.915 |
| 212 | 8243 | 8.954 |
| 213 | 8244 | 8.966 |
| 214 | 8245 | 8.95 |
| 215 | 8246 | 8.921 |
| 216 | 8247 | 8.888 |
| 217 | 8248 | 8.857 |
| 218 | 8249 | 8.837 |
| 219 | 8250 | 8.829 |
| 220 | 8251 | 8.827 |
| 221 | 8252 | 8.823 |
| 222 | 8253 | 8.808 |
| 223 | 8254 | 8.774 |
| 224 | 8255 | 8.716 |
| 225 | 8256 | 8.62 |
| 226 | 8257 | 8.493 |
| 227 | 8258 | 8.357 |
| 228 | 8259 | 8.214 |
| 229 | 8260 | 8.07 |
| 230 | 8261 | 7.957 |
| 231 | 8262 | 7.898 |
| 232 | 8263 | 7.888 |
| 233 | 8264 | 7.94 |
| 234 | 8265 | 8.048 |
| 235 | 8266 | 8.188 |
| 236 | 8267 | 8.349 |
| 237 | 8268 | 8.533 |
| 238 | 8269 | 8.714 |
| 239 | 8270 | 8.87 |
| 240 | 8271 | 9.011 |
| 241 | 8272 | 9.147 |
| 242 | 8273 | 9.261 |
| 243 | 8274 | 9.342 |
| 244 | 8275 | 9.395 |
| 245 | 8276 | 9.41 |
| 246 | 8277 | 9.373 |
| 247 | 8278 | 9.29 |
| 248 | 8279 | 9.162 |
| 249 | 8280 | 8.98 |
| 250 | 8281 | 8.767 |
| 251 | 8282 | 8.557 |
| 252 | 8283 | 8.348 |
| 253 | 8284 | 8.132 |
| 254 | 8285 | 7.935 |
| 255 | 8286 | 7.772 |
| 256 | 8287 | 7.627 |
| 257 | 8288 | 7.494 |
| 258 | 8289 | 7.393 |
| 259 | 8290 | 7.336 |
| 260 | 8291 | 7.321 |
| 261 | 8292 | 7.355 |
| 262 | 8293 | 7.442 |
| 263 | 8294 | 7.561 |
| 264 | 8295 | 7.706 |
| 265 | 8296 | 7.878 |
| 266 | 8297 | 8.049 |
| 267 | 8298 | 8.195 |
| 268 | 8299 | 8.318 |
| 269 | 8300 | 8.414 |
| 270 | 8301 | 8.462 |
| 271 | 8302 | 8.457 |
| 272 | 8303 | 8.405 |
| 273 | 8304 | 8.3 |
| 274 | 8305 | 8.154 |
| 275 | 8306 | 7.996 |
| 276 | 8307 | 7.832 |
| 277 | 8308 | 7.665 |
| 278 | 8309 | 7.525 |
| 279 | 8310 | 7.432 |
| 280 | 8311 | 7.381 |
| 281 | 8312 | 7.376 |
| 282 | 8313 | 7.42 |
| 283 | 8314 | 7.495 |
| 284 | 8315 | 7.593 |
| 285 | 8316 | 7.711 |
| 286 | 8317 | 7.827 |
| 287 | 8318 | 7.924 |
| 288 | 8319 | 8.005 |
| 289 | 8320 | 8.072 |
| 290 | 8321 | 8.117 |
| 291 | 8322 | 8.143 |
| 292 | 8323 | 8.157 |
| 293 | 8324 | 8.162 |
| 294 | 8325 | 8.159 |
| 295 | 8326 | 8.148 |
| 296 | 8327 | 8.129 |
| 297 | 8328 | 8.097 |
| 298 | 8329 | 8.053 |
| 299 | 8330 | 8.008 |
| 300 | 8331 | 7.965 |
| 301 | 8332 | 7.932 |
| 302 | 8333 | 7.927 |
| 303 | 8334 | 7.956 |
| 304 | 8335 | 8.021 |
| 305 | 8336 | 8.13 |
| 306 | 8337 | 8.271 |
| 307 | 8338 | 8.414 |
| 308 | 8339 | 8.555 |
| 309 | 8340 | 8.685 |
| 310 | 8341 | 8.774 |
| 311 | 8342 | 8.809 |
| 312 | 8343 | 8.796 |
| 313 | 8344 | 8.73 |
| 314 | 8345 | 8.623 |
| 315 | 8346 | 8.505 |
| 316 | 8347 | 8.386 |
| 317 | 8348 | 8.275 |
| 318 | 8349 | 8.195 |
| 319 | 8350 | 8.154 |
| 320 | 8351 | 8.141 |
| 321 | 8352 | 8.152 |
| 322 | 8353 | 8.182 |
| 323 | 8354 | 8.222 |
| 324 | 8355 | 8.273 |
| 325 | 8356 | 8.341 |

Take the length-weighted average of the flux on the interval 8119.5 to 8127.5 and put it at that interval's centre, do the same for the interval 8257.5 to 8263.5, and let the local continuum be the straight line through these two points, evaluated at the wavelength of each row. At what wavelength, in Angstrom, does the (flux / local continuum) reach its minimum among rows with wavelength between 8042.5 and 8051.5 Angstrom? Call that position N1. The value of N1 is 8044 Angstrom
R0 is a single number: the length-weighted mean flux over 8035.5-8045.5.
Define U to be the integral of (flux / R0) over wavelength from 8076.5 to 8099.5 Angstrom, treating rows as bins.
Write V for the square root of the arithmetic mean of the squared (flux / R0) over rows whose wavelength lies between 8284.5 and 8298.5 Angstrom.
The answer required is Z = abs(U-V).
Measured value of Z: 23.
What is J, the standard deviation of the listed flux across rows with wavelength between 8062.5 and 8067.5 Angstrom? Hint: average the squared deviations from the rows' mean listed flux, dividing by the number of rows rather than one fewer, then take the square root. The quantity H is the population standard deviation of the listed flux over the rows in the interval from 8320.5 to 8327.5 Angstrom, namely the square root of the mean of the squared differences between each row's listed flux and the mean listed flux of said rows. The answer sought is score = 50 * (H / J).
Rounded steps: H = 0.016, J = 0.10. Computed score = 8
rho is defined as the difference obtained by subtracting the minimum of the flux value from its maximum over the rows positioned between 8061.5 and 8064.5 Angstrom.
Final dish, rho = 0.09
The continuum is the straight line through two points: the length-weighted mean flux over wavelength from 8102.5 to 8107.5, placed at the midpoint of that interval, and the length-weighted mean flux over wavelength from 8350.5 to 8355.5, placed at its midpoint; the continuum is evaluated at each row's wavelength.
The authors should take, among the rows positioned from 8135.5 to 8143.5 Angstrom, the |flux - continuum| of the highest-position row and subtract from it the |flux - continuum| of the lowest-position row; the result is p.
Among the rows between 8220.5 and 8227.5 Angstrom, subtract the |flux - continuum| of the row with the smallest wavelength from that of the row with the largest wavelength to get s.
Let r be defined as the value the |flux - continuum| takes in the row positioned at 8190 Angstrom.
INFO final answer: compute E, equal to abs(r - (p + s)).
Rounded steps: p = 0.36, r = 0.54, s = 0.34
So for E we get 0.17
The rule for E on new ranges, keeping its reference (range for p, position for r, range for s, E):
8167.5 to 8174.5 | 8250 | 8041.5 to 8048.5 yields 0.62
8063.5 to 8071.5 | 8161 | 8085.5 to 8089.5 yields 0.47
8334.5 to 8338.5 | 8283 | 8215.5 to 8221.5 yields 0.34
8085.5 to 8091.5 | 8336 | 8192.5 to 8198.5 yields 0.77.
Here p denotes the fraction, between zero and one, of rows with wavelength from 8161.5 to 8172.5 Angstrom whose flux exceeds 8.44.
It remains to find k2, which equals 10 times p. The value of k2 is 10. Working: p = 1.0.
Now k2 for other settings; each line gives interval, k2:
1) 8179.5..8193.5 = 4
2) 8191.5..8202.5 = 10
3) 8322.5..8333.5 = 0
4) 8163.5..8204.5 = 8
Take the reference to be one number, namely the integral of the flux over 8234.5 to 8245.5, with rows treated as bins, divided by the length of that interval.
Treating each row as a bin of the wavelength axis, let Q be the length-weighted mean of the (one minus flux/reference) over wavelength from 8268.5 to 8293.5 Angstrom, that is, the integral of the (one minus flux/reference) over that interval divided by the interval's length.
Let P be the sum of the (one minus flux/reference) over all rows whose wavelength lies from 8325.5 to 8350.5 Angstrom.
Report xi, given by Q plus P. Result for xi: 1.1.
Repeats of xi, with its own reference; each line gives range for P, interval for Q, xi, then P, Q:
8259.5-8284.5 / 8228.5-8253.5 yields 0.0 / 0.0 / 0.014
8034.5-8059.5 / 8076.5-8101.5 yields 1.6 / 1.6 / 0.036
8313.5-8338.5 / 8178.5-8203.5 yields 1.9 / 1.9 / 0.017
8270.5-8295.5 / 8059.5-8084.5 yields 1.0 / 0.9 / 0.052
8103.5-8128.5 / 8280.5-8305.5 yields 0.3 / 0.2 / 0.081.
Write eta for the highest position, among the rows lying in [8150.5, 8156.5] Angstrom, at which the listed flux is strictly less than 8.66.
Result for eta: 8156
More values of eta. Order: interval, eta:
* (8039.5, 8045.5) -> 8045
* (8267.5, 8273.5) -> 8268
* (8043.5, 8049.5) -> 8049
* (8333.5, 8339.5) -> 8339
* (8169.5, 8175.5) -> 8173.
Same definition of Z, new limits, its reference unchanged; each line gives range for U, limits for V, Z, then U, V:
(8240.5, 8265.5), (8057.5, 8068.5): 25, 26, 1.02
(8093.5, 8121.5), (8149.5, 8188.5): 29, 30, 1.05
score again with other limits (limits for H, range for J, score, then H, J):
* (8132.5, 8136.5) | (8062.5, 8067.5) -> 47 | 0.097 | 0.10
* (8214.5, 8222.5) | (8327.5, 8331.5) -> 129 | 0.127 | 0.05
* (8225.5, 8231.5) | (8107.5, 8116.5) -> 26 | 0.041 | 0.08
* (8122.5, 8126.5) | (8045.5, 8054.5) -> 38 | 0.072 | 0.09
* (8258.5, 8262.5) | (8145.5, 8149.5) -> 280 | 0.121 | 0.02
